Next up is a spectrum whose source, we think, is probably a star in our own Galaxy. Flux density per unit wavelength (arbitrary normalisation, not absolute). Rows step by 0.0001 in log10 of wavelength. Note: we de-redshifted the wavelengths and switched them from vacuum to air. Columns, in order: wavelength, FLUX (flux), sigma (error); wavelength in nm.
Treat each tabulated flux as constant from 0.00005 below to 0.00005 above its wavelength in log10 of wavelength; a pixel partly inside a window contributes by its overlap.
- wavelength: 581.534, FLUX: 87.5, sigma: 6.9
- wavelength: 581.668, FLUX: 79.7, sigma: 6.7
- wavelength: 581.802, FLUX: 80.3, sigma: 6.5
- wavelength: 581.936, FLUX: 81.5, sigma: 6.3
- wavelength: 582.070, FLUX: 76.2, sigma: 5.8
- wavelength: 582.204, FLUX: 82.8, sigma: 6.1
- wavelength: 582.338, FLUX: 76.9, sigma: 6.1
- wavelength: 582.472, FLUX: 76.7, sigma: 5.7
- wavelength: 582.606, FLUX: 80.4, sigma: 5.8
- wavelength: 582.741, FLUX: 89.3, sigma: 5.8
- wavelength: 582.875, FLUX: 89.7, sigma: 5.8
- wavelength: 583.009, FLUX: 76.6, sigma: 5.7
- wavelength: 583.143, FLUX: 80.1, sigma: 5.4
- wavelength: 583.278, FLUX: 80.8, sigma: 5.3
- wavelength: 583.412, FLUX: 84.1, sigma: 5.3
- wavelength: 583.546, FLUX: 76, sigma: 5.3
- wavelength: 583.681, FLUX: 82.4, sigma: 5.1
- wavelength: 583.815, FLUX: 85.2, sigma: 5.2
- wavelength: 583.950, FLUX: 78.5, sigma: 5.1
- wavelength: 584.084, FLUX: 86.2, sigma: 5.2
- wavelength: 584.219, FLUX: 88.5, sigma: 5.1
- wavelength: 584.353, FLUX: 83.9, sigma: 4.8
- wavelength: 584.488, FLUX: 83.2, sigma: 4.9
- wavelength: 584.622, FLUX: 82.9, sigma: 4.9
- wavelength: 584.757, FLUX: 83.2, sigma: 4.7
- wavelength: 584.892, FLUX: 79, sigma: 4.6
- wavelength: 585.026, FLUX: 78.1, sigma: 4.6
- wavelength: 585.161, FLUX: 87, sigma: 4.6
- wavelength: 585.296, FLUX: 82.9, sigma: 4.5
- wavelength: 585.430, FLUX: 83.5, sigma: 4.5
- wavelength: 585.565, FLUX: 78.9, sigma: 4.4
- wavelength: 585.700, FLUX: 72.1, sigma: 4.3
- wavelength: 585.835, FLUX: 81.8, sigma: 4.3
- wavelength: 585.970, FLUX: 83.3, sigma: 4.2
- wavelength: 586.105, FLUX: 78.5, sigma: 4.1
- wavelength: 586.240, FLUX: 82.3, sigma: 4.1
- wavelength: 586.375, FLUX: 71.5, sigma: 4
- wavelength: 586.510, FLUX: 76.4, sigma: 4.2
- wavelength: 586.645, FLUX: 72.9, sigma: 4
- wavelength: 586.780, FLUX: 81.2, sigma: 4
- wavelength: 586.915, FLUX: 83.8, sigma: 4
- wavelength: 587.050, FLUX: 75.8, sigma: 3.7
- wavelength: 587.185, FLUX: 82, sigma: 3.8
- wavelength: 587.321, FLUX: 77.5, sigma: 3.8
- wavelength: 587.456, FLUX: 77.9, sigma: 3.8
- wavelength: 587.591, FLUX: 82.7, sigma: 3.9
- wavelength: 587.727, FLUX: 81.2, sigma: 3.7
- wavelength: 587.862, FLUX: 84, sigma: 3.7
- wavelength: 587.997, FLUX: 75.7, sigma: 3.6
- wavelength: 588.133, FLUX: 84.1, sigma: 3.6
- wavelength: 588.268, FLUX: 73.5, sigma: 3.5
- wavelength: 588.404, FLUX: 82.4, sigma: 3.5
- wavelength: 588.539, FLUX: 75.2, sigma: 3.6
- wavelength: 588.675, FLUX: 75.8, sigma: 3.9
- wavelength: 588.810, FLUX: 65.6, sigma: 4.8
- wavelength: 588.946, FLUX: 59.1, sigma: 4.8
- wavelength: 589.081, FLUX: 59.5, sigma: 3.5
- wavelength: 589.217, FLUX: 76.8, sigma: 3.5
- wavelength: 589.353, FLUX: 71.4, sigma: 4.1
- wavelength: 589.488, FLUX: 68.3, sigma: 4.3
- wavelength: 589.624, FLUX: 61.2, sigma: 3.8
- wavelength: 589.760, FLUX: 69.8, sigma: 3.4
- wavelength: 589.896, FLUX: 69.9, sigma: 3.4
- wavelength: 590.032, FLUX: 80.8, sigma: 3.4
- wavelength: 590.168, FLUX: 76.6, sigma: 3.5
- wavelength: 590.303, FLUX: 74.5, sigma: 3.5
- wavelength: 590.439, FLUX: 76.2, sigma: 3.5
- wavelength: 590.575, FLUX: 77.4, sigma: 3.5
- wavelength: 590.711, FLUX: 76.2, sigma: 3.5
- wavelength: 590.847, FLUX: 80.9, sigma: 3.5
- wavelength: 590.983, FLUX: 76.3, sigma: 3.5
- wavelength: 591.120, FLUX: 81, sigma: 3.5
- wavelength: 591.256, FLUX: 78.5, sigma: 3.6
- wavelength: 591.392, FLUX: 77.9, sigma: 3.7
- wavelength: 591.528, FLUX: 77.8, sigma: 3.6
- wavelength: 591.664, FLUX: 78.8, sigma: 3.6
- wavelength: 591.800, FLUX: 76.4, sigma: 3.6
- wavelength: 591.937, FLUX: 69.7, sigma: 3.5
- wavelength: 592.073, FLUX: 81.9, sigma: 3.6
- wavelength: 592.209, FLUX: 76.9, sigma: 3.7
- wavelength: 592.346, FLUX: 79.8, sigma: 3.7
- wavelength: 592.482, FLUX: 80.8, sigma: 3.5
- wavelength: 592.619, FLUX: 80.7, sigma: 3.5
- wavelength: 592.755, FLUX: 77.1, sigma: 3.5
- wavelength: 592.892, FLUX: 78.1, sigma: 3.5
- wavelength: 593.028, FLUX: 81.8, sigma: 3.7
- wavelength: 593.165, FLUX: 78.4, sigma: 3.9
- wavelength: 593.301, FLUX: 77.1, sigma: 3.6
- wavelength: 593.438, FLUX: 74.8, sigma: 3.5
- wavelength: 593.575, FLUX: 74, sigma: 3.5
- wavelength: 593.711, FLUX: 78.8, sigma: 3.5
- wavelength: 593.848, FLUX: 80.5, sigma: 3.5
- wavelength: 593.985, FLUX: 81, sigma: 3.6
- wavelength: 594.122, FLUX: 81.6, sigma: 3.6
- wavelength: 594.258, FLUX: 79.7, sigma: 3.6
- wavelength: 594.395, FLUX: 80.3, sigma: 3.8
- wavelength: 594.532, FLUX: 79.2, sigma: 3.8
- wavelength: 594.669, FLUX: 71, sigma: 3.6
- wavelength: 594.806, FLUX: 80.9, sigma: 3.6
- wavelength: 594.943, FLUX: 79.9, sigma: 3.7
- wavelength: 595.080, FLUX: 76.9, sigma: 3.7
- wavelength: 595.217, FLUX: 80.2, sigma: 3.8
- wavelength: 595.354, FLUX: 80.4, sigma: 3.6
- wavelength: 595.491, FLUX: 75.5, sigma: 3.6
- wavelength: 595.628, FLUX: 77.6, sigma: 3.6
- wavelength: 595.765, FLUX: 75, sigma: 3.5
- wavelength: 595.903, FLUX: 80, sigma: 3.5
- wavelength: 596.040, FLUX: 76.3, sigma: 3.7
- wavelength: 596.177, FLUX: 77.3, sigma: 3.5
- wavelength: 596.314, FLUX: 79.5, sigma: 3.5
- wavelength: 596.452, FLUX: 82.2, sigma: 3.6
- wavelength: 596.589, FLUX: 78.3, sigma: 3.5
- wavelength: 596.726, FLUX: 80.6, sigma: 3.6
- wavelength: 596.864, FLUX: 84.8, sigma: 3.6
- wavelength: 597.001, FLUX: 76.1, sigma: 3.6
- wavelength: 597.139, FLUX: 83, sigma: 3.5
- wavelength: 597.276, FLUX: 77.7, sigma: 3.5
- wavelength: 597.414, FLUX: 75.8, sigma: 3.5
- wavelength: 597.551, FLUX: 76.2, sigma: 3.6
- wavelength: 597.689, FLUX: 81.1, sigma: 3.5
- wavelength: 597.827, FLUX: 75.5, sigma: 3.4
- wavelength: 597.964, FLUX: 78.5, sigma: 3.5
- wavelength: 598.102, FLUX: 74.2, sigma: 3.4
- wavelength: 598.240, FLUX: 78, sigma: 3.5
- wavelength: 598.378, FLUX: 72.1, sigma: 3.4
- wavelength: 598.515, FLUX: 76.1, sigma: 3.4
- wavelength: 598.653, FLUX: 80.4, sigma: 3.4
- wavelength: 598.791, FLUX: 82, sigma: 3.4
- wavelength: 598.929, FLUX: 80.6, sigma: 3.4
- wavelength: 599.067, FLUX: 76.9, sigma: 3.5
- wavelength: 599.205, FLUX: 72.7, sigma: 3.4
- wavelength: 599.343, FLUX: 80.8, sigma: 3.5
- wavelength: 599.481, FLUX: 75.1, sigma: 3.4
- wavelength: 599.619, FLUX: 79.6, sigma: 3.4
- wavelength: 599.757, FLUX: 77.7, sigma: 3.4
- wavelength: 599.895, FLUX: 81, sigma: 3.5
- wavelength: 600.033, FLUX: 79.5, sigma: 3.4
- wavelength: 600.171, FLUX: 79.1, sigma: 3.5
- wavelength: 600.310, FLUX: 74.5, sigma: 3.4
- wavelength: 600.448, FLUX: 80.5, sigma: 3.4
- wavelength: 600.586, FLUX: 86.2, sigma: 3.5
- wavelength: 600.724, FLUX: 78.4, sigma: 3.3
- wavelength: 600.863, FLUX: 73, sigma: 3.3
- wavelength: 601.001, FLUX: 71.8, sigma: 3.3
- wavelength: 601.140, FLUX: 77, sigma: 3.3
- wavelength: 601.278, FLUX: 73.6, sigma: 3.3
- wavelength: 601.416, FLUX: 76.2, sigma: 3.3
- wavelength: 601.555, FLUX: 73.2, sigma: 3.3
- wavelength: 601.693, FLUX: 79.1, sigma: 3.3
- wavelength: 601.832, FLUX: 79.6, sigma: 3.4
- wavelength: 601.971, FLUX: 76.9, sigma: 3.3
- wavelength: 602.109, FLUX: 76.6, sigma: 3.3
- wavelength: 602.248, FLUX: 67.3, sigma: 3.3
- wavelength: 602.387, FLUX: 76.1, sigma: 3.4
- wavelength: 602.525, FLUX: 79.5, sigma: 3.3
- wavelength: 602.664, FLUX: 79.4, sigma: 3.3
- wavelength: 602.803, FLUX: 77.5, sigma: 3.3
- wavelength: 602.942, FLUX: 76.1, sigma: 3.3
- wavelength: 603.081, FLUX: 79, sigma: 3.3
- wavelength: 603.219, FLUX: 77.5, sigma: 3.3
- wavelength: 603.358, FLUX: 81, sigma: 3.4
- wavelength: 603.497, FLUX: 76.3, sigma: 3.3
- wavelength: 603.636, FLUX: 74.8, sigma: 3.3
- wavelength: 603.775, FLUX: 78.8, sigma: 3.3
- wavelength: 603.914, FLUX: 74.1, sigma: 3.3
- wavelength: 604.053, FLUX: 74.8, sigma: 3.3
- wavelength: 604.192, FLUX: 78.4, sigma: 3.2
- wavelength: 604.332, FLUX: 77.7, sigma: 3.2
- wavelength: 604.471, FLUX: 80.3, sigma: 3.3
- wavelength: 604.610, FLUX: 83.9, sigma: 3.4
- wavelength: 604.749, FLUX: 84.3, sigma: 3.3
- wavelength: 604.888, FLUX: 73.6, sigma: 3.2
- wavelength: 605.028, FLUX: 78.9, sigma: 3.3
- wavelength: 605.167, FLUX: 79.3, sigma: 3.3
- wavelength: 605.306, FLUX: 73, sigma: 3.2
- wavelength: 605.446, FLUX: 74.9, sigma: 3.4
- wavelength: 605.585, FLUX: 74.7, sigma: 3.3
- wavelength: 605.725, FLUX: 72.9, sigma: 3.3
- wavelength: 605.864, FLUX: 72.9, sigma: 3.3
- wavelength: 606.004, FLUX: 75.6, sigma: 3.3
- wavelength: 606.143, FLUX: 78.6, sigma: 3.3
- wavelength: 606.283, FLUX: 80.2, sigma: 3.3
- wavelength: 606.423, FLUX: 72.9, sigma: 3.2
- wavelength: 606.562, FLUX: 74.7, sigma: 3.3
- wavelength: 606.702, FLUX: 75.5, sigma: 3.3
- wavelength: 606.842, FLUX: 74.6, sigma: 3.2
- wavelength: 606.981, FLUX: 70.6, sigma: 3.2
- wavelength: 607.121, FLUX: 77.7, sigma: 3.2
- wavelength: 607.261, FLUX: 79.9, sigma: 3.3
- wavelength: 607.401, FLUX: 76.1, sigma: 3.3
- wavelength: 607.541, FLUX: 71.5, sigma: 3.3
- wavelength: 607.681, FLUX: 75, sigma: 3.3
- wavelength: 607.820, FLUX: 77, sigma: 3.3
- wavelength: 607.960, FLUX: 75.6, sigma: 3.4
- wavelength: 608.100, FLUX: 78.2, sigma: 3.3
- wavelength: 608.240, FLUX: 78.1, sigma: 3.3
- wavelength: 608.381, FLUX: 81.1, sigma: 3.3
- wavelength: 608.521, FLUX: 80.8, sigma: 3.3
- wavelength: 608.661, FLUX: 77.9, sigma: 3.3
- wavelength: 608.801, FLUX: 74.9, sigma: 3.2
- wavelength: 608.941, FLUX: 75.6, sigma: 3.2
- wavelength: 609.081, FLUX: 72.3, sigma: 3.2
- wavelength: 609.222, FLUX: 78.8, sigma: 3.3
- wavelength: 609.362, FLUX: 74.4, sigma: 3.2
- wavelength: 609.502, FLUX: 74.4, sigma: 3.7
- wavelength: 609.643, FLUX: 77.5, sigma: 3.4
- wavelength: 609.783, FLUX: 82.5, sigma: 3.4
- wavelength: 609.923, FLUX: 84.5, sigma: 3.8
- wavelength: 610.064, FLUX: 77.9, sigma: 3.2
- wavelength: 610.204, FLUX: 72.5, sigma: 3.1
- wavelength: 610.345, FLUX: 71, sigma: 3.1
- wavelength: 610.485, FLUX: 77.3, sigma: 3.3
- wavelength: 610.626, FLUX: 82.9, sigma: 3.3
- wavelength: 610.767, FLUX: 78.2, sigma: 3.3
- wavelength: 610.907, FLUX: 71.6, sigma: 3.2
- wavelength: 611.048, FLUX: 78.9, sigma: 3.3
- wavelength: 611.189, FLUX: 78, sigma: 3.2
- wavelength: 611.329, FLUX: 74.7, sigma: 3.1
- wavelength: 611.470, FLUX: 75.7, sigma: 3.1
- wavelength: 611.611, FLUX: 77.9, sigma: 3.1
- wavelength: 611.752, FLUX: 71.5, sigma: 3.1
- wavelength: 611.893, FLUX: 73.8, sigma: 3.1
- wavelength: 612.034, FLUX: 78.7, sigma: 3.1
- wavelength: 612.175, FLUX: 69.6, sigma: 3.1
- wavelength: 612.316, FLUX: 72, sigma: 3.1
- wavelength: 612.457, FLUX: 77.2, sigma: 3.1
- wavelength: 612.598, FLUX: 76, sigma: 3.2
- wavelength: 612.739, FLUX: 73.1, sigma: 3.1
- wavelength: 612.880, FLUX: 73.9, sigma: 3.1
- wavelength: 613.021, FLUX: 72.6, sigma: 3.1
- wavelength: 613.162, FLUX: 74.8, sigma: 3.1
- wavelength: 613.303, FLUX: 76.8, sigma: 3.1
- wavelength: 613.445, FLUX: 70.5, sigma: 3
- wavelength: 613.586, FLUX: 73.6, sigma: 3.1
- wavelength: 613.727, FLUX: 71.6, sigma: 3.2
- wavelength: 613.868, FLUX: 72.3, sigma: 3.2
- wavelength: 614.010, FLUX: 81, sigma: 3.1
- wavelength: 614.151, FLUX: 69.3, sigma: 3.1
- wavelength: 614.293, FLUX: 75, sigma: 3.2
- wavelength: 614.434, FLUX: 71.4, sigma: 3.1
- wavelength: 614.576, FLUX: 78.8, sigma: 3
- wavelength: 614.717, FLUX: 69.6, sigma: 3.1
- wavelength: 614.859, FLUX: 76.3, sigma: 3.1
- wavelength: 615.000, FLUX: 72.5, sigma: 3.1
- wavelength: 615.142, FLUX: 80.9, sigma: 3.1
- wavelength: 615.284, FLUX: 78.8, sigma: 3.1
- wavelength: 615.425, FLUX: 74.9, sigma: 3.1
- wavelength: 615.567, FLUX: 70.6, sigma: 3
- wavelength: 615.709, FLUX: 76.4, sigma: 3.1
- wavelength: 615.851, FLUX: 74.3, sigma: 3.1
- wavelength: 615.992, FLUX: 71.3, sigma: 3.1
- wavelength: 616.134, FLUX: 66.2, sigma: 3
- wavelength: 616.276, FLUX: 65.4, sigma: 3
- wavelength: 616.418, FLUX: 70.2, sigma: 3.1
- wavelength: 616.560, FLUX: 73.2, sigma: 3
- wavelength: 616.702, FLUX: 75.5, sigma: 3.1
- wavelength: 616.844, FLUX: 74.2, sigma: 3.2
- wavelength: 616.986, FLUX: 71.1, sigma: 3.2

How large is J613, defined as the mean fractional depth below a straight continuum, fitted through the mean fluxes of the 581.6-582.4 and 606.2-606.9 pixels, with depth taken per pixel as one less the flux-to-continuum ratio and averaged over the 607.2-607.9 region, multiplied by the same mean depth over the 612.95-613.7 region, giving -0.0001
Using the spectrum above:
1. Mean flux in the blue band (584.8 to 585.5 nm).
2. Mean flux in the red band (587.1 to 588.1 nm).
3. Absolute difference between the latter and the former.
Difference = 2.0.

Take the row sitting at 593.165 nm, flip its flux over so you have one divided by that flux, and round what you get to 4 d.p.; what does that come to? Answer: 0.0128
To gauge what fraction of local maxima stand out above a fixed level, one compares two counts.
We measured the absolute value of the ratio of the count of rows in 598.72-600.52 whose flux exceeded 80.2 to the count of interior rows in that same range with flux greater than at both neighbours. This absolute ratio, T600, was 1.7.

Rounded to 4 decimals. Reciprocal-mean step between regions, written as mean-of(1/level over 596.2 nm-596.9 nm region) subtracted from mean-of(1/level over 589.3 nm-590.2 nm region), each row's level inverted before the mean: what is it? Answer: 0.0018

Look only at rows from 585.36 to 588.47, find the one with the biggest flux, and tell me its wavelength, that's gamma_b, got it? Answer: 588.133 nm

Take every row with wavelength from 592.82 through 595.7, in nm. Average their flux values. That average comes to 78.5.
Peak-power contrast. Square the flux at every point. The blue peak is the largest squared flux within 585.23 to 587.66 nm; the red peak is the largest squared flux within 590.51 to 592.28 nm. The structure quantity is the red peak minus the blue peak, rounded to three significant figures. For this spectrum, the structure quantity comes -315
